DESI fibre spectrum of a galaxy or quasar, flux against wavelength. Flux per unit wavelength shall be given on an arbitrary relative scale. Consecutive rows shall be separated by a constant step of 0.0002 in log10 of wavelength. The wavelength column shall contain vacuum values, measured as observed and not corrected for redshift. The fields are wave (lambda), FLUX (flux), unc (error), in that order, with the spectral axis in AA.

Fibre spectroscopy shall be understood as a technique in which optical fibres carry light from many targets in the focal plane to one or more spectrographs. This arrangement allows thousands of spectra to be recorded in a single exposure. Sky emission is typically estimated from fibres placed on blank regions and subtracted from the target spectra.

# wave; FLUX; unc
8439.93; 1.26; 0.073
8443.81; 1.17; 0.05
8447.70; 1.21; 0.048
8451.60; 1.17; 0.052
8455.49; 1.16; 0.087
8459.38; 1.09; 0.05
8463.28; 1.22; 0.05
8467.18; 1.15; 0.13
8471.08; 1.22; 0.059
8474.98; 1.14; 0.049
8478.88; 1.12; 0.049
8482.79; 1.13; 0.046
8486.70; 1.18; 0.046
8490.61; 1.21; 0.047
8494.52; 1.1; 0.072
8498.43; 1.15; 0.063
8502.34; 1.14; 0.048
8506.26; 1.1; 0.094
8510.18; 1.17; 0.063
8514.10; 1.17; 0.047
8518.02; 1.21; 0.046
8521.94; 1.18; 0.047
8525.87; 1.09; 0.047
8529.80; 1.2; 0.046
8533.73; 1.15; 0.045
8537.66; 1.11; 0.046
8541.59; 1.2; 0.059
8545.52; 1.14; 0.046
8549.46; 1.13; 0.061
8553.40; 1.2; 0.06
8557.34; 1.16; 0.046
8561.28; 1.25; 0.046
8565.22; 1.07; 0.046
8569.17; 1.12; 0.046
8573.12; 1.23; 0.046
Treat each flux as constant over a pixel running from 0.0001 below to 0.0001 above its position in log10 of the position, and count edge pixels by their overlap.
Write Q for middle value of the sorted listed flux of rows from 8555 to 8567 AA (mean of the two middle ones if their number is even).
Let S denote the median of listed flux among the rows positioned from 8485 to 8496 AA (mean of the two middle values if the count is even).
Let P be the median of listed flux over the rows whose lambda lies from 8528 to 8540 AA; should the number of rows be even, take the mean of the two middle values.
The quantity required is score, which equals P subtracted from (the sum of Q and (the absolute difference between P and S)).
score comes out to 0.04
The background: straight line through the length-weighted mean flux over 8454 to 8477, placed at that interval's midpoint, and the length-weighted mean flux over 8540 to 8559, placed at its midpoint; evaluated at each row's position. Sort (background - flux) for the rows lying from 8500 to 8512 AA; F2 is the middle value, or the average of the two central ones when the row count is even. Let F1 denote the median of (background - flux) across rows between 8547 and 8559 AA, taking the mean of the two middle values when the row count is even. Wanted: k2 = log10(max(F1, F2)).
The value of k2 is -1.61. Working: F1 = 0.006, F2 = 0.024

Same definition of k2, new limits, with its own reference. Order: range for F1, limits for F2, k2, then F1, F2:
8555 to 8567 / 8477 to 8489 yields -1.47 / 0.006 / 0.034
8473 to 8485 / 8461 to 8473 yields -1.47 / 0.034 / -0.056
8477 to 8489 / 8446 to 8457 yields -1.47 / 0.034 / -0.007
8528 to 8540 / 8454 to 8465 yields -1.82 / 0.015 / 0.003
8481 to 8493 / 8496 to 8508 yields -1.61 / -0.016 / 0.024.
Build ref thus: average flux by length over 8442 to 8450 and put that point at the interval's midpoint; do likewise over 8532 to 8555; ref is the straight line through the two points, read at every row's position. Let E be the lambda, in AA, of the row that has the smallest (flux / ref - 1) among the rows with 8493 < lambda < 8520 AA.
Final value 8494.52 AA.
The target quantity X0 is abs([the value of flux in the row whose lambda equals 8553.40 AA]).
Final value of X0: 1.20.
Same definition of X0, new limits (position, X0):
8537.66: 1.11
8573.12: 1.23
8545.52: 1.14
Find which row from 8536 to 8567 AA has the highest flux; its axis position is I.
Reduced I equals 8561.28 AA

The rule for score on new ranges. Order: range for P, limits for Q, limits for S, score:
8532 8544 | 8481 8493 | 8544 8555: 0.04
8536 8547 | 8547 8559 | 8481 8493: 0.06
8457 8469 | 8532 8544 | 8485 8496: 0.03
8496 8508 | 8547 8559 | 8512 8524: 0.06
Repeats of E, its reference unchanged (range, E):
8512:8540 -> 8525.87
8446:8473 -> 8459.38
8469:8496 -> 8494.52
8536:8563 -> 8537.66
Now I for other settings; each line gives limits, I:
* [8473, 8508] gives 8490.61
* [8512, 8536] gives 8518.02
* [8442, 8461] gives 8447.70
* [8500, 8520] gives 8518.02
